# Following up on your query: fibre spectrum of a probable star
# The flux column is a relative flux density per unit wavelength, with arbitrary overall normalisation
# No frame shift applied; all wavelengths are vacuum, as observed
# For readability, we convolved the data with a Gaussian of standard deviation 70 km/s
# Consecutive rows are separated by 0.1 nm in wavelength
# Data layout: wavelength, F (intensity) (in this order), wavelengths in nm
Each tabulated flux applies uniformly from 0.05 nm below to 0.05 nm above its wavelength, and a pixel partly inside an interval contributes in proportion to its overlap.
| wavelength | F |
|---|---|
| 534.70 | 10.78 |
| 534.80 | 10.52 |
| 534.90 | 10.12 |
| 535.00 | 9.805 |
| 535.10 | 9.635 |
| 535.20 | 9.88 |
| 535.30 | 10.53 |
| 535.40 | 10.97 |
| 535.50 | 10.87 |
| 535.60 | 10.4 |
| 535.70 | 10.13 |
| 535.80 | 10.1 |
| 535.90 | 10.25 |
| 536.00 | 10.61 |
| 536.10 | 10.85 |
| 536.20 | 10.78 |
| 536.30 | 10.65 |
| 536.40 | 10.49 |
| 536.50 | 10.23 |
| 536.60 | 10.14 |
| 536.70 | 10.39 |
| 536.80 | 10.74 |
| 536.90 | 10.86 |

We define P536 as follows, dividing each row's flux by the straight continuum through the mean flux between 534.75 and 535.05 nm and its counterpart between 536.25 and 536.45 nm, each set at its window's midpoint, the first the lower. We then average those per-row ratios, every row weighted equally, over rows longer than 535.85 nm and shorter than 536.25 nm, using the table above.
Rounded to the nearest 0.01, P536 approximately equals 1.01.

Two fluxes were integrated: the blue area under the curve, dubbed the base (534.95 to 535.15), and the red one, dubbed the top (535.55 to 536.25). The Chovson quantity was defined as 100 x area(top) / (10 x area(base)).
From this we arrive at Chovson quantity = 38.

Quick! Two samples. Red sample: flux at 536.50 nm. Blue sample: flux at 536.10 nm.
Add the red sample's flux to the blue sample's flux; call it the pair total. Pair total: 21.1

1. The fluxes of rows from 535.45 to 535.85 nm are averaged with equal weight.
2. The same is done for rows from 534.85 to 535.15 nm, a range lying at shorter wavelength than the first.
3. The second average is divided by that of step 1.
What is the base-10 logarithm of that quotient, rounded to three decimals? -0.022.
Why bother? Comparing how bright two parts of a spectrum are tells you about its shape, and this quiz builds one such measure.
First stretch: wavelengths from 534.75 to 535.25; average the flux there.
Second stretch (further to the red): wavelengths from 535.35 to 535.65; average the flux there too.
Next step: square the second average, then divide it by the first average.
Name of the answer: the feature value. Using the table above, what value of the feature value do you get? 11.6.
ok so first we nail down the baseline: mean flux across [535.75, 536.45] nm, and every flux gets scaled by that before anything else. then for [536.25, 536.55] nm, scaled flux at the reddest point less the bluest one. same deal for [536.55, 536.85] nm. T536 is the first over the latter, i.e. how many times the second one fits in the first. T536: -0.7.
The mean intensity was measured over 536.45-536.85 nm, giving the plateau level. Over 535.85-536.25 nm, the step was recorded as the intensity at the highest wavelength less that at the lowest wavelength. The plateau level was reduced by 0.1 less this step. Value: 10.8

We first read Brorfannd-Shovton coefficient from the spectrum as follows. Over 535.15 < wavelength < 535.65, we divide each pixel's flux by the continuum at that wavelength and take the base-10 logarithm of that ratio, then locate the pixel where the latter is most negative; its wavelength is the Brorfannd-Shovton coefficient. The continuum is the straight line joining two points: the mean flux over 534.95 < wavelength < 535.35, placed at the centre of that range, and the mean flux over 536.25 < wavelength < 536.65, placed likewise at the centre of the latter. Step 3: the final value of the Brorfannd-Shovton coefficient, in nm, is 535.20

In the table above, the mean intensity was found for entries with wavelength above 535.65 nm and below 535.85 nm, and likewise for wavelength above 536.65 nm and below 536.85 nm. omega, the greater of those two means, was 10.6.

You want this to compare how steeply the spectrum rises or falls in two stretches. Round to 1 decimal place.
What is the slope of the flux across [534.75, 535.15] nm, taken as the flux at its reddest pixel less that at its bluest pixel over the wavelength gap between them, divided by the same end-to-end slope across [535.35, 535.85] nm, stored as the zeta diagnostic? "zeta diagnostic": 1.4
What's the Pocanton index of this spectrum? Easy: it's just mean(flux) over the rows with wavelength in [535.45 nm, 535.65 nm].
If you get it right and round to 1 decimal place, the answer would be 10.6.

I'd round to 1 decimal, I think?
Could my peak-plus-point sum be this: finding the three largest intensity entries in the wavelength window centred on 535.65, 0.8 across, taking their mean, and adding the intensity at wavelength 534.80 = 21.3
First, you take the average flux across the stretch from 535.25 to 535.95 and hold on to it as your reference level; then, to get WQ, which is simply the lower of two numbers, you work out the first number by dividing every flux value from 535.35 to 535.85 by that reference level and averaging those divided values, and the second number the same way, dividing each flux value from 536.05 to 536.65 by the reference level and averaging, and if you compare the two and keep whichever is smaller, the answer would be 1.00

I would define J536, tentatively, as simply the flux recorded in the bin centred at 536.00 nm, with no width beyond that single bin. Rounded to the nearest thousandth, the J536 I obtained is 10.610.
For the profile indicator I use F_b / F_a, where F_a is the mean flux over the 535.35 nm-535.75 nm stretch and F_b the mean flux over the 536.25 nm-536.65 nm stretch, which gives 0.98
